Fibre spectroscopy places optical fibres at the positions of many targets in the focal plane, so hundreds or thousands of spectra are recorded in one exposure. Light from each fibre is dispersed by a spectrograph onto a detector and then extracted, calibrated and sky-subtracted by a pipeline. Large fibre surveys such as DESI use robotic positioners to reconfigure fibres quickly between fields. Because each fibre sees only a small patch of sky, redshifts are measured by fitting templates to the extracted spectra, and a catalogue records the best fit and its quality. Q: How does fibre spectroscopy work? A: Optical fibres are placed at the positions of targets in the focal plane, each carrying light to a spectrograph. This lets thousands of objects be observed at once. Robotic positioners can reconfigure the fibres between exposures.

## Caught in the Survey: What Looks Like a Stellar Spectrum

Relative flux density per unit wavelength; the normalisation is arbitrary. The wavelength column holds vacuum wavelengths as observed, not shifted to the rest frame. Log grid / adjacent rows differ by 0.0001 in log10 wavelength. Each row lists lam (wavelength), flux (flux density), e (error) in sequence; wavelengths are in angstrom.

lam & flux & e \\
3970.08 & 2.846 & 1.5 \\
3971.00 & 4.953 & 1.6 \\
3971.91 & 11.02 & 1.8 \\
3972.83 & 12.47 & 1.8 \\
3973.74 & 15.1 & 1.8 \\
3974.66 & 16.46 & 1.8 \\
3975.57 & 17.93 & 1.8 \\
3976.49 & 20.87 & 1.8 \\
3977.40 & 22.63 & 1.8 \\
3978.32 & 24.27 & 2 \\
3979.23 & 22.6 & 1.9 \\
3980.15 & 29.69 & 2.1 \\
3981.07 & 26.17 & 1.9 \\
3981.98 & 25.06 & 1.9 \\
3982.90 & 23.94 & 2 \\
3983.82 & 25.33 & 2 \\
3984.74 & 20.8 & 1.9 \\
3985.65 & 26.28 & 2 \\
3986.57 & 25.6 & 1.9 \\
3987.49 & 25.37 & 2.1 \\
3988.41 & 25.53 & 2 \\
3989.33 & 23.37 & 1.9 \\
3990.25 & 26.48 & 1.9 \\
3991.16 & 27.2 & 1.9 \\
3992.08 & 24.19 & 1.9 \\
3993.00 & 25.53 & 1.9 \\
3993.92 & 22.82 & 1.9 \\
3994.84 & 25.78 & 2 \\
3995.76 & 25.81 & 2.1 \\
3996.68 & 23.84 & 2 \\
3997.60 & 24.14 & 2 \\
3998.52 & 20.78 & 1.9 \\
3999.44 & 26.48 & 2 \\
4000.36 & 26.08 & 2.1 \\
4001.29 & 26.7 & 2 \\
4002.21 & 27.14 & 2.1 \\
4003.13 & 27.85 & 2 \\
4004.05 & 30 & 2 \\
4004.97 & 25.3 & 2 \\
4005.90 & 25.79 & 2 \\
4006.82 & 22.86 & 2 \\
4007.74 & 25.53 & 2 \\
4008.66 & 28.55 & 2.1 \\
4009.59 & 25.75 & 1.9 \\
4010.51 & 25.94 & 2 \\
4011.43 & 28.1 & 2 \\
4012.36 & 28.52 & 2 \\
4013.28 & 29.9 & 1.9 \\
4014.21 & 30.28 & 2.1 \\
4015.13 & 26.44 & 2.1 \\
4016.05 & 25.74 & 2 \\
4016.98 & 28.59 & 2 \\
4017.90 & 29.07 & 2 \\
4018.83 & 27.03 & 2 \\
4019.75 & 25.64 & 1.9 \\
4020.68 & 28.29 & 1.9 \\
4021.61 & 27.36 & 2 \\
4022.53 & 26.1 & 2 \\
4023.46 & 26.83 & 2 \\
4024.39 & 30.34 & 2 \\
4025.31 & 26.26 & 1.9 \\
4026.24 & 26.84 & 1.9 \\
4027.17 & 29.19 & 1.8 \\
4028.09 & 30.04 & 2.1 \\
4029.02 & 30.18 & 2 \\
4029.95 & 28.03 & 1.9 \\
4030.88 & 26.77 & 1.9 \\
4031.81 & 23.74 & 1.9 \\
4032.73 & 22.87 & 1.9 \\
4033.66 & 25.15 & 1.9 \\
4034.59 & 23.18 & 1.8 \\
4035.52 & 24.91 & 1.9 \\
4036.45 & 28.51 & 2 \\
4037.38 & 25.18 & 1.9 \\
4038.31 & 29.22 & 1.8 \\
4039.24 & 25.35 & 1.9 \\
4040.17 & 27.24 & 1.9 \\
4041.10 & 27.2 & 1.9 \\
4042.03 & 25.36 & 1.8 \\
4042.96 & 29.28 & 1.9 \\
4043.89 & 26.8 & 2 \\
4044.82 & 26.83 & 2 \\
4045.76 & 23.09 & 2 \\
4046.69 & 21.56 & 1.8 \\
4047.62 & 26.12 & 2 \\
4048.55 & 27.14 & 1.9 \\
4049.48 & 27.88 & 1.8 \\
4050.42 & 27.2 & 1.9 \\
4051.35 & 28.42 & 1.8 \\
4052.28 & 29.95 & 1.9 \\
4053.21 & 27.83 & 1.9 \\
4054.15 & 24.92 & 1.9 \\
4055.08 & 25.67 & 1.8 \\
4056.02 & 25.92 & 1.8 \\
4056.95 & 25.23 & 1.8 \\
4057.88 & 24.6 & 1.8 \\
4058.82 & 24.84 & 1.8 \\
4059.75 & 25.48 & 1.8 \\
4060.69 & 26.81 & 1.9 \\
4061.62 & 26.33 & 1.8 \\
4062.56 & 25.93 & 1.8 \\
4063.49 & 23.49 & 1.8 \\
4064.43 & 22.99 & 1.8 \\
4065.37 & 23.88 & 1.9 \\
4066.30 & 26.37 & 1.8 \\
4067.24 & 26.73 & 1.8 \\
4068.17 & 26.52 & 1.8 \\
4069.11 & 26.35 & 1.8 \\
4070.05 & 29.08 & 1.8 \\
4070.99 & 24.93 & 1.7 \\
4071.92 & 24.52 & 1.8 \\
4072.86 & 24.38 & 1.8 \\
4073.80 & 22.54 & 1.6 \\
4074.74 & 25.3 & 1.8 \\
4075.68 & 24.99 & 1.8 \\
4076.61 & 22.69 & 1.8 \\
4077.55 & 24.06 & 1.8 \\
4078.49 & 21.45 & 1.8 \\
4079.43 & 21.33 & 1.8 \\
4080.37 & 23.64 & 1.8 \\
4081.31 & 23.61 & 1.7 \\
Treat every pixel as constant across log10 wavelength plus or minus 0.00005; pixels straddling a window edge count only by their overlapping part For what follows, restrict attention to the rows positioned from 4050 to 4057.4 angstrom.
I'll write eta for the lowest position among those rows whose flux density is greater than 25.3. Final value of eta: 4050.42 angstrom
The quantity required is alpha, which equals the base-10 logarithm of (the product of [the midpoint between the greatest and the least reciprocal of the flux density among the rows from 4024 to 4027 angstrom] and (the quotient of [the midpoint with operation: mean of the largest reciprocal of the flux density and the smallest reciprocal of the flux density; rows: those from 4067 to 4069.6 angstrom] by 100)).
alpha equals -4.873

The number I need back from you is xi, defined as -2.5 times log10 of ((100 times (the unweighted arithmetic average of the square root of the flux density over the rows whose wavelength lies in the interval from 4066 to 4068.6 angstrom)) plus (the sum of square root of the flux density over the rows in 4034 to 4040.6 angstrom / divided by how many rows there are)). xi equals -6.791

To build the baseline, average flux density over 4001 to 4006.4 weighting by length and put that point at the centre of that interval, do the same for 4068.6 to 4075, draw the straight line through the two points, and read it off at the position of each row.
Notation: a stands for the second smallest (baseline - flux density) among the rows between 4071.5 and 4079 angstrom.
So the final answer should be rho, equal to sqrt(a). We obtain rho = 0.4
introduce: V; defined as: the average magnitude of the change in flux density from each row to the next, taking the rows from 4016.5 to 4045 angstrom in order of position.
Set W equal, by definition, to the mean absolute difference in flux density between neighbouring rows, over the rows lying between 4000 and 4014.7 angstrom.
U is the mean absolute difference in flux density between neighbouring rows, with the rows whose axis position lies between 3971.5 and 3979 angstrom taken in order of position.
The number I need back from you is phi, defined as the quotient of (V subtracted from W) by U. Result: -0.2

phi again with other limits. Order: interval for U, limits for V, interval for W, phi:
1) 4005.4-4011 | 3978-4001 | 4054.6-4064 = -0.6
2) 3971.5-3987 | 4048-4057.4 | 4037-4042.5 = 0.5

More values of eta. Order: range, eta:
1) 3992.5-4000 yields 3993.00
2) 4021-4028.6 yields 4021.61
